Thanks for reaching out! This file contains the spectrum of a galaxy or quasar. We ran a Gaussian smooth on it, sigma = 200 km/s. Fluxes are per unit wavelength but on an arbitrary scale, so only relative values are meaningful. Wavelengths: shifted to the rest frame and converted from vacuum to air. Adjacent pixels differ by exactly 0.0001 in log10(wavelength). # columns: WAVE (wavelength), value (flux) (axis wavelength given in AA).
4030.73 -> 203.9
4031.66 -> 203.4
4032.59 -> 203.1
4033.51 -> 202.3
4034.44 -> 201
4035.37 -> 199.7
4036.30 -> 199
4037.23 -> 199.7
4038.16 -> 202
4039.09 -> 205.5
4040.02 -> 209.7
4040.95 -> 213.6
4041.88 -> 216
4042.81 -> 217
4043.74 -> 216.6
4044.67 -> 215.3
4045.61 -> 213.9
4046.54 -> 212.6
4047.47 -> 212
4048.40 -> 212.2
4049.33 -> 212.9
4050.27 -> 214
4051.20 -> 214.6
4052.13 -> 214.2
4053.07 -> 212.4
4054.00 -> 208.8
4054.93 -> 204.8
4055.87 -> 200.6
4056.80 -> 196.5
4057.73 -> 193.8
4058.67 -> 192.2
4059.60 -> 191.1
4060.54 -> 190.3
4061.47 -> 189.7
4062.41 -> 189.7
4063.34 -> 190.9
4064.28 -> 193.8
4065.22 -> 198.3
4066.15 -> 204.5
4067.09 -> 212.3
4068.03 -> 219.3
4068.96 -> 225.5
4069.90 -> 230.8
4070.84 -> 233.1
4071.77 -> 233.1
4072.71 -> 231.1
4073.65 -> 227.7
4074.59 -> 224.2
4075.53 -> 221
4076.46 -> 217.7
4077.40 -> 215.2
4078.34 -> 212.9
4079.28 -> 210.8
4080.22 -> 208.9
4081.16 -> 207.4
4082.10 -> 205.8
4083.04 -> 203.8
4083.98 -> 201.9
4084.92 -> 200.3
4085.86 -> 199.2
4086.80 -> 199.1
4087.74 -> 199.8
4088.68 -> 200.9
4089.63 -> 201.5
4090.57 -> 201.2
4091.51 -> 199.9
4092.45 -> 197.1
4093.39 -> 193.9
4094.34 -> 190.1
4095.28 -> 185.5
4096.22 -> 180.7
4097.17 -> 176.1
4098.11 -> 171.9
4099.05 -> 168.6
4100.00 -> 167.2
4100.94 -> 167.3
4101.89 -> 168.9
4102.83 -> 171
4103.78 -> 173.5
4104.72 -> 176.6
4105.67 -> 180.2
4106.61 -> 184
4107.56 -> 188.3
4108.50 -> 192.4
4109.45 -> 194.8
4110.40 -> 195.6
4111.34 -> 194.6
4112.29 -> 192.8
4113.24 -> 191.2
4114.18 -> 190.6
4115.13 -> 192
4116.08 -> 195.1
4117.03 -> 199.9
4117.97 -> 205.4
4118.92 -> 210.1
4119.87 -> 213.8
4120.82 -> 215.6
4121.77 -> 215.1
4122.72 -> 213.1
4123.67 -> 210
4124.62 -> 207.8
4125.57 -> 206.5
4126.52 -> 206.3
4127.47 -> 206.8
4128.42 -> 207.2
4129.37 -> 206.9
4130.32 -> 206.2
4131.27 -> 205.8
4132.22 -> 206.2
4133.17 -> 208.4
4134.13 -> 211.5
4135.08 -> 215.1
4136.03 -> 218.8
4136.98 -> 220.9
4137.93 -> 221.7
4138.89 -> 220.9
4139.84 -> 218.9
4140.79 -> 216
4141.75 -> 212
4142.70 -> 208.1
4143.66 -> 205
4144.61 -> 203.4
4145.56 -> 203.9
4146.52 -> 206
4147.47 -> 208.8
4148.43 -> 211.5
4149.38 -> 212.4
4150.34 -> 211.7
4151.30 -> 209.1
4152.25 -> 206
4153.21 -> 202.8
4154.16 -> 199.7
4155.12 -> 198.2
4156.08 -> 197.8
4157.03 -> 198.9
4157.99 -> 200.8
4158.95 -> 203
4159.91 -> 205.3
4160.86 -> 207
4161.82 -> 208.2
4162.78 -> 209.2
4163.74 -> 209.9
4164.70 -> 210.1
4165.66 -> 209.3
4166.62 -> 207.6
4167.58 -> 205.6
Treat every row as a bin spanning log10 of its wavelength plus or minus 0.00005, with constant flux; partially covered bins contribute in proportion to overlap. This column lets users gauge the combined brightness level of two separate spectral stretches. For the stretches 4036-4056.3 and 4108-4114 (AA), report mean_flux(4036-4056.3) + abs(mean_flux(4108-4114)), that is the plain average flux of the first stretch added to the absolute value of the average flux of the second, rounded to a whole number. 404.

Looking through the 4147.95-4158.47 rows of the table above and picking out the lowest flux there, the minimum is 197.8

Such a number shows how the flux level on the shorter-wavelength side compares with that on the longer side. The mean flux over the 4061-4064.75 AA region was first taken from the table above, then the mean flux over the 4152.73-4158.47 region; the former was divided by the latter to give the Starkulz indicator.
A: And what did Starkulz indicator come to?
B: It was 0.96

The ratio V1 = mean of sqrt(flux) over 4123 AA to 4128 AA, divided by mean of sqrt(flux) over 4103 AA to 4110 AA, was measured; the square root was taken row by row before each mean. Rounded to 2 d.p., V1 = 1.06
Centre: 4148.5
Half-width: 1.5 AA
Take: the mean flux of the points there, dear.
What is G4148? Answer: 211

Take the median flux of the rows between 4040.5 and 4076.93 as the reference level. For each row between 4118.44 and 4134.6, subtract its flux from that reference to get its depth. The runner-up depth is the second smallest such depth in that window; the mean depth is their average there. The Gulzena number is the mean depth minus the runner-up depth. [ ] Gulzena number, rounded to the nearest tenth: 5.8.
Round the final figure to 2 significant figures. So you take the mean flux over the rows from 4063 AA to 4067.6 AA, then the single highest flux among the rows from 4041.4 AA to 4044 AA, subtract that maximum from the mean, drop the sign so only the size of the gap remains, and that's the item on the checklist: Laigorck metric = 17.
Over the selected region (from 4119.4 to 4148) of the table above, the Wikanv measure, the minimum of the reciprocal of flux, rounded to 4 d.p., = 0.0045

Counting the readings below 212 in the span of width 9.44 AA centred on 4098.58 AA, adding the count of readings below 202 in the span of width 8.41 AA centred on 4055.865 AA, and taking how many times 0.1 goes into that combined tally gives 150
